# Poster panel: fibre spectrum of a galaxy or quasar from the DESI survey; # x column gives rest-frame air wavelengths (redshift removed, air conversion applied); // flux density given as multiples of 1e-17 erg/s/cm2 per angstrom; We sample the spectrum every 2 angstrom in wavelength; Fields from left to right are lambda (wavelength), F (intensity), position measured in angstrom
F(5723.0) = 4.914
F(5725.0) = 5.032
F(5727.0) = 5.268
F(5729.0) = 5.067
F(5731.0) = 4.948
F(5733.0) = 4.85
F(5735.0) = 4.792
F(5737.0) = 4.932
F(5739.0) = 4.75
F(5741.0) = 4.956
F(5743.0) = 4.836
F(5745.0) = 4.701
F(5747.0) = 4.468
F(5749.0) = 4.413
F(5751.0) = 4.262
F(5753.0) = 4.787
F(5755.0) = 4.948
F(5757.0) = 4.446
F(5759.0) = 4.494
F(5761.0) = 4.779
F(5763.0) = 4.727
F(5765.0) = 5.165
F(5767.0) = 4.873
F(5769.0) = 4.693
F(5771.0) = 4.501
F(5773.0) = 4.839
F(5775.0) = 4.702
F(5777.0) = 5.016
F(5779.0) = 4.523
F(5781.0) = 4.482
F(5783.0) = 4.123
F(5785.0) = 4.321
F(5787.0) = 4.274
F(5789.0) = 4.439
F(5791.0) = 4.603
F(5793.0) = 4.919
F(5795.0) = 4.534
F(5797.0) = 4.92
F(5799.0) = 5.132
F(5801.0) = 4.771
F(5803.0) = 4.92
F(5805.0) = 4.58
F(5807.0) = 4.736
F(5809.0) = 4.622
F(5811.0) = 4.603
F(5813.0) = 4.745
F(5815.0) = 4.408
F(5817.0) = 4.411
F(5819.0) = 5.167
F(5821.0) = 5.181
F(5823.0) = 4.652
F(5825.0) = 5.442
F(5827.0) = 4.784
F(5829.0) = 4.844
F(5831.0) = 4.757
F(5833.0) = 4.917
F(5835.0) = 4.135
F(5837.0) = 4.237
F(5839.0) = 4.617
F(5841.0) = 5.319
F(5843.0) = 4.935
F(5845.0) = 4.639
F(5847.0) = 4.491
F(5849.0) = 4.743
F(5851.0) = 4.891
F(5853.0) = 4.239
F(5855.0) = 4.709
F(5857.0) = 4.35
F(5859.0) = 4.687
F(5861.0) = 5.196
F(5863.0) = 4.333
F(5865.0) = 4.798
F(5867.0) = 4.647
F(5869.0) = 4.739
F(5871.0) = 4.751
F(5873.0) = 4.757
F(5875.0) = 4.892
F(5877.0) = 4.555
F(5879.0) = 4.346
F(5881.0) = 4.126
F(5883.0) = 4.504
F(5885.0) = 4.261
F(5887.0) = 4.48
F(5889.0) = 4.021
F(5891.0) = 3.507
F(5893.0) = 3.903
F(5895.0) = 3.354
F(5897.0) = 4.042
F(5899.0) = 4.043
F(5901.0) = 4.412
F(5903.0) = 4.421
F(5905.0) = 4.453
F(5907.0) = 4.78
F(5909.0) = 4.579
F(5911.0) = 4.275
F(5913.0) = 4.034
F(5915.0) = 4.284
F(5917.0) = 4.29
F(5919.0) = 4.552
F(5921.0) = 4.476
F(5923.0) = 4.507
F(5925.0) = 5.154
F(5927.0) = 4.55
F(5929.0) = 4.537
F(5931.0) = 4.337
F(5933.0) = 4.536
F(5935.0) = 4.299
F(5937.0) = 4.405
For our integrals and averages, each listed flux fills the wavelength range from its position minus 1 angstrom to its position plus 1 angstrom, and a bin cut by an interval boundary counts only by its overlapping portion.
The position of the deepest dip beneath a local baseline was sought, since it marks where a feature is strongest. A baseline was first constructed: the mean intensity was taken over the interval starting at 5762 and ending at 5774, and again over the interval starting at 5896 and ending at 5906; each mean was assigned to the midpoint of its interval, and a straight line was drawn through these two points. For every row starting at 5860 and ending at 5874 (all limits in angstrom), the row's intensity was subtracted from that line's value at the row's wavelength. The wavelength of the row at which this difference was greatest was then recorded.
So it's 5863.0 angstrom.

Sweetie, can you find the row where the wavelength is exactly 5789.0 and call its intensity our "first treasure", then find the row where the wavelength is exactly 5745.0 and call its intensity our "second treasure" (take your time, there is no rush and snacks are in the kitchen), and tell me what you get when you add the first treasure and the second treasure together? 9.14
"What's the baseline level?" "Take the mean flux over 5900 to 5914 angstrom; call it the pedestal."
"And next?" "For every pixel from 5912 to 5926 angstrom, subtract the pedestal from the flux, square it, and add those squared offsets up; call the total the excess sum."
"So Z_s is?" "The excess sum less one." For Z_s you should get -0.3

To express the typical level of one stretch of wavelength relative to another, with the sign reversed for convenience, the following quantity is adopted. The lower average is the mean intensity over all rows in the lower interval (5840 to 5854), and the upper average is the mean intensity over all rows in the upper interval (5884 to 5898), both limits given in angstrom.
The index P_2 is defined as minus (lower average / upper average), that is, -1.21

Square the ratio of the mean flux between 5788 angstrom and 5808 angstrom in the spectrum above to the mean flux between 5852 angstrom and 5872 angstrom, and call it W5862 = 1.05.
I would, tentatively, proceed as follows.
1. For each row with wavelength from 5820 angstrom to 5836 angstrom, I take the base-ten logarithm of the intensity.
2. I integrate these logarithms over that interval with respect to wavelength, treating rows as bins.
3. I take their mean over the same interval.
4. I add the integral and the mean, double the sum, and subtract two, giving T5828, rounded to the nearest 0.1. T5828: 21.2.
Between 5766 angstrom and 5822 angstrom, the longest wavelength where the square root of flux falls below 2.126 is 5817.0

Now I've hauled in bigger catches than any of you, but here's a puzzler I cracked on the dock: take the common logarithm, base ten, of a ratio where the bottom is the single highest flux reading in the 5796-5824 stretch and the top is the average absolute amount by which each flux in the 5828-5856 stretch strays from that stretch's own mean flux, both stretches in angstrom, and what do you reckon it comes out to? -1.33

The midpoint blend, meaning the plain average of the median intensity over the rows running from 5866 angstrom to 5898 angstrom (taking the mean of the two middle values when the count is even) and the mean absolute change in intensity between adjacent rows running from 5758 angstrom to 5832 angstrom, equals 2.34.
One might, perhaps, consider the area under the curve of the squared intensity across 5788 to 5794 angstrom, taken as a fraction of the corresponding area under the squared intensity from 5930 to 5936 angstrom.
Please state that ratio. 1.12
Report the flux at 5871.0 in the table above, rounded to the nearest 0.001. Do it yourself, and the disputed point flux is 4.751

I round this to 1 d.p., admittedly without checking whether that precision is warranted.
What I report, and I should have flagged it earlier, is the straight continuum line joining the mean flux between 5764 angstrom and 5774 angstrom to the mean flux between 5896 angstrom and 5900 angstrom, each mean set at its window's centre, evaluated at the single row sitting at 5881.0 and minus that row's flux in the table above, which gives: 0.0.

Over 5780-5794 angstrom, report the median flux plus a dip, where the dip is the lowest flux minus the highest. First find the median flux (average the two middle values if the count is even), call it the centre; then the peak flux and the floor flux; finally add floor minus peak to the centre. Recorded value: 3.6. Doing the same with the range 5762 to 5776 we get 4.1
